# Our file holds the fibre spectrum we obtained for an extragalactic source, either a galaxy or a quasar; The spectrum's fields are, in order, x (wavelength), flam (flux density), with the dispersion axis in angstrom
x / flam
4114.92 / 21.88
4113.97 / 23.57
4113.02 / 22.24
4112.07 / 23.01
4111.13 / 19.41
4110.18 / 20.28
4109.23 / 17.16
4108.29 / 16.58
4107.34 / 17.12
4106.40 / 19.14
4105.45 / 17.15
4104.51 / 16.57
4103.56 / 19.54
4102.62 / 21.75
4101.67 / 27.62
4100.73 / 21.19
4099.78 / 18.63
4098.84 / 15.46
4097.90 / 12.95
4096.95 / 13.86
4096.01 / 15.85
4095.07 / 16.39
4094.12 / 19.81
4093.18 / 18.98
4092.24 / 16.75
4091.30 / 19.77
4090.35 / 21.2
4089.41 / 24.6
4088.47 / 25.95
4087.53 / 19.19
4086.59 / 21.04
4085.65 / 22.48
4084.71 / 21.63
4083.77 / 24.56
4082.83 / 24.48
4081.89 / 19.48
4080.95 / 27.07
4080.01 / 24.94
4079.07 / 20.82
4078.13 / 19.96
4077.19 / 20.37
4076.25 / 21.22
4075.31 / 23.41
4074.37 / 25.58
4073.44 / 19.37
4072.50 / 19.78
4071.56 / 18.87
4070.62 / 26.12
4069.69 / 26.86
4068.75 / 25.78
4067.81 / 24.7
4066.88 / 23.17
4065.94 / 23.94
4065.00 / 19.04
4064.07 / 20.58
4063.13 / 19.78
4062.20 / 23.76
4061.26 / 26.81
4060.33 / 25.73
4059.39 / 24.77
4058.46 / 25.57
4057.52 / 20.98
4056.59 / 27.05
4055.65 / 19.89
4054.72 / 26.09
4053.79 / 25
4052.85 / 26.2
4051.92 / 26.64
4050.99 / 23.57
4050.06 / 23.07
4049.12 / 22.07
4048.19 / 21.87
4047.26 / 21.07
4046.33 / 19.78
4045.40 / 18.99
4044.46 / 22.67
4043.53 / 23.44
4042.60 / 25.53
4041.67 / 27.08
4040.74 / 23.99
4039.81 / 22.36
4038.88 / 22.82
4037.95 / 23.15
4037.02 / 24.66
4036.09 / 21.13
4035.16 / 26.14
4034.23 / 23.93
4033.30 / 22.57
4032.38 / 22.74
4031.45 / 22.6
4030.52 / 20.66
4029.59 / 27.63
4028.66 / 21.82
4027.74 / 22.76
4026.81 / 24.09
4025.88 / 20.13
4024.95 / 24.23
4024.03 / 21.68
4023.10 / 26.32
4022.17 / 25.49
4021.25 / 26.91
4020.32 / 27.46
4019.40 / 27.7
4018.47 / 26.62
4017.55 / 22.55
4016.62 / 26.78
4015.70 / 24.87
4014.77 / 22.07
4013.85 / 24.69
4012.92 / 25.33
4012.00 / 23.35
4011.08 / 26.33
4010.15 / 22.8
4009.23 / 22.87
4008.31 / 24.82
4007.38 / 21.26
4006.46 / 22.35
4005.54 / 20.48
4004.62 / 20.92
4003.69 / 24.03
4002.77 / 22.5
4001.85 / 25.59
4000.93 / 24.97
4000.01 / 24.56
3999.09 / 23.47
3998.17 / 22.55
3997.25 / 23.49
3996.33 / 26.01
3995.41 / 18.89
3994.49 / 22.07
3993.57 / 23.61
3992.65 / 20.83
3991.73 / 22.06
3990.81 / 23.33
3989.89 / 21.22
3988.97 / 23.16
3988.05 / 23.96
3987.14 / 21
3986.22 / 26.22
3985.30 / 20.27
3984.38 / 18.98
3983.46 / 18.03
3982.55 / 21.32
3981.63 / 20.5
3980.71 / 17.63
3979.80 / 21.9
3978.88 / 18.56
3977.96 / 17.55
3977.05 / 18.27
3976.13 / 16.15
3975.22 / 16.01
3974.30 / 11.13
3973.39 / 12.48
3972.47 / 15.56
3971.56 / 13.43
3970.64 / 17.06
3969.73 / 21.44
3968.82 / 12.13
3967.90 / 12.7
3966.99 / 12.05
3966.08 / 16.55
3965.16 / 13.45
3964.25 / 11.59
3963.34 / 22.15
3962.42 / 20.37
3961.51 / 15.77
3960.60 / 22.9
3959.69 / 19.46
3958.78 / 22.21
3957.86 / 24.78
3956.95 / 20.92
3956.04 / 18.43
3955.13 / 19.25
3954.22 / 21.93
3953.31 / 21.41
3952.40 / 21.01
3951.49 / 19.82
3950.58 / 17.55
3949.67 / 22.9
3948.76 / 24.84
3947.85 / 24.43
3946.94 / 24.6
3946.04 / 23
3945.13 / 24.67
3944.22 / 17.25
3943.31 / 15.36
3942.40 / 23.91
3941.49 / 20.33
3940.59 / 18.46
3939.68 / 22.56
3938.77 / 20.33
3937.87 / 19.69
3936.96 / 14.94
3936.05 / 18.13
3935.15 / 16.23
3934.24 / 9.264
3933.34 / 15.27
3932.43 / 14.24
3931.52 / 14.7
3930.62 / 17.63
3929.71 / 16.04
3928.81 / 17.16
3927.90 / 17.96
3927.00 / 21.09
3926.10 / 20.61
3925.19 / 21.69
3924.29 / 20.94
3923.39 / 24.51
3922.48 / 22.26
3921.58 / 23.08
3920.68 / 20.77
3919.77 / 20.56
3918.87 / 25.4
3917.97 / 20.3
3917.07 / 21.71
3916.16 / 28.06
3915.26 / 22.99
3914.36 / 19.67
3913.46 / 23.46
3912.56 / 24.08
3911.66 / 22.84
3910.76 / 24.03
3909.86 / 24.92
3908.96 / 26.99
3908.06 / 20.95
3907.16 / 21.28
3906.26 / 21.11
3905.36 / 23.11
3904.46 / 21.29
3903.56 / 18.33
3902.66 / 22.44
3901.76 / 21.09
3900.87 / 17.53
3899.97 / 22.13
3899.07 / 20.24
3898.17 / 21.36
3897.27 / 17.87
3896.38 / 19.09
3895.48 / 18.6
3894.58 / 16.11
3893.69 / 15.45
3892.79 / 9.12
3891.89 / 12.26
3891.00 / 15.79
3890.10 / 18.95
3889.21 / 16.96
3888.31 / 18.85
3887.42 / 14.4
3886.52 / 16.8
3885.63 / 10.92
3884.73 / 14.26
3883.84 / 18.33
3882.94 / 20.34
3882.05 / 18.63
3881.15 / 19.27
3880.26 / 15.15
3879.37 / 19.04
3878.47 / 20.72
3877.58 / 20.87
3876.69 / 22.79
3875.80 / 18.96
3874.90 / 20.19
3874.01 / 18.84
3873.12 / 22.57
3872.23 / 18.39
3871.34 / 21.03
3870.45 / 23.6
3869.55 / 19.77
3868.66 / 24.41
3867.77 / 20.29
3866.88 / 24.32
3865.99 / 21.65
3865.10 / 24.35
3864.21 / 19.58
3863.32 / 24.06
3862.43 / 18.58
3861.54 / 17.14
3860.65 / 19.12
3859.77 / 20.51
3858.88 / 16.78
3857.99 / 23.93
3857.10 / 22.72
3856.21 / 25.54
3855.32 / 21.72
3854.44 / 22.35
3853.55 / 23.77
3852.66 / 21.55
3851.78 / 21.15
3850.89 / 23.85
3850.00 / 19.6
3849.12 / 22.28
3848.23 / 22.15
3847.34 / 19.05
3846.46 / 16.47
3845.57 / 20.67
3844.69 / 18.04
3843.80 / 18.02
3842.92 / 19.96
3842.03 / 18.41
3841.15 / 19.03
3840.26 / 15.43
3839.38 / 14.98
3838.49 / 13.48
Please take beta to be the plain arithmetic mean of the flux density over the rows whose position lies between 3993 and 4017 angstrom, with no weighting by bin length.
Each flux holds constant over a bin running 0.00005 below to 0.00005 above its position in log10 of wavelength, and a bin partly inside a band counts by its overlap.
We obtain 23.5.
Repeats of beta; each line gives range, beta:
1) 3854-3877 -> 21.3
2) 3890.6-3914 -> 20.1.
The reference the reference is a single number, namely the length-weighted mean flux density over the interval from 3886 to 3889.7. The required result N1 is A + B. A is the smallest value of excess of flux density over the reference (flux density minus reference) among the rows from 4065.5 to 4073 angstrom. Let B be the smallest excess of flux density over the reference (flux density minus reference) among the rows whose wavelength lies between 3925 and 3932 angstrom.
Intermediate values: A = 2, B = -2.0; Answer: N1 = 0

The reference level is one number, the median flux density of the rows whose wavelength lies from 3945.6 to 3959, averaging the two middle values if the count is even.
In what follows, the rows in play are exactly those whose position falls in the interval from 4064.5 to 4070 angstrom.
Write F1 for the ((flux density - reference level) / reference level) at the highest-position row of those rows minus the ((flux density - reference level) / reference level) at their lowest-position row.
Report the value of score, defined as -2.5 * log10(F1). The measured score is 1.1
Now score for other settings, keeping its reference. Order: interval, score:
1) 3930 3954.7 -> 1.8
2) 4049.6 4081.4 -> 1.8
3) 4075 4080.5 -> 2.9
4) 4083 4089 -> 3.0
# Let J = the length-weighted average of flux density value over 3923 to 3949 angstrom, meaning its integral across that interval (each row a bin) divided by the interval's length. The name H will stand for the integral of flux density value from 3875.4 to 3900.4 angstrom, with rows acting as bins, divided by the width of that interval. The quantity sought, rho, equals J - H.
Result 1.6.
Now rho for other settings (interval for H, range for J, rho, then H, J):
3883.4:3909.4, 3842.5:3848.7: 0.9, 18.3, 19.2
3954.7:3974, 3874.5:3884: 2.2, 17.3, 19.5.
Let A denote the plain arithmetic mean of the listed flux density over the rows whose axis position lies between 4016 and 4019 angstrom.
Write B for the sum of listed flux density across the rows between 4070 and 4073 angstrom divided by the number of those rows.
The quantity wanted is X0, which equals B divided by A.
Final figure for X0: 0.85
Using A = 25.3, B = 21.6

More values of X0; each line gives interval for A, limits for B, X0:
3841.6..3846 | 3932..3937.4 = 0.77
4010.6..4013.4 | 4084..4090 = 0.90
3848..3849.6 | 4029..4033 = 1.05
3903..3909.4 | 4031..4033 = 1.04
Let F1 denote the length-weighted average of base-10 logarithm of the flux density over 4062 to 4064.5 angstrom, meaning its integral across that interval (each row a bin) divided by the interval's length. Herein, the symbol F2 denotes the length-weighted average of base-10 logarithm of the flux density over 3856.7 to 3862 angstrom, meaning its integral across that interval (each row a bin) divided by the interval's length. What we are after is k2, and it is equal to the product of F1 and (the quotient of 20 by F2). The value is 20.4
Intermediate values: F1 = 1.32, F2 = 1.30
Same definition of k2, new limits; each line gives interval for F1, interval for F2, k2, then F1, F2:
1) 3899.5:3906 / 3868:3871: 19.6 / 1.32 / 1.35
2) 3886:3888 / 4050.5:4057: 17.1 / 1.19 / 1.39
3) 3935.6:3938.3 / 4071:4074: 19.2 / 1.24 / 1.29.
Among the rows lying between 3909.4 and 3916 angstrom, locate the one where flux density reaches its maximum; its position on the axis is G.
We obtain 3909.86 angstrom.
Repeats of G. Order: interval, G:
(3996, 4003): 3996.33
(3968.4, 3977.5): 3969.73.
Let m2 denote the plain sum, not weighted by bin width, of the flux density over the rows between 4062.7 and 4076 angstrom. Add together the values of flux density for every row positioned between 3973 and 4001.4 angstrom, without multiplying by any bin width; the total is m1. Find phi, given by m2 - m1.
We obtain -323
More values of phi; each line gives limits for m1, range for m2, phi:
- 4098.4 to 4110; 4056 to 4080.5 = 371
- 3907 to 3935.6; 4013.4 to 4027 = -289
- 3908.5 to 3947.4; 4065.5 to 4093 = -229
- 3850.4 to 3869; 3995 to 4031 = 474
